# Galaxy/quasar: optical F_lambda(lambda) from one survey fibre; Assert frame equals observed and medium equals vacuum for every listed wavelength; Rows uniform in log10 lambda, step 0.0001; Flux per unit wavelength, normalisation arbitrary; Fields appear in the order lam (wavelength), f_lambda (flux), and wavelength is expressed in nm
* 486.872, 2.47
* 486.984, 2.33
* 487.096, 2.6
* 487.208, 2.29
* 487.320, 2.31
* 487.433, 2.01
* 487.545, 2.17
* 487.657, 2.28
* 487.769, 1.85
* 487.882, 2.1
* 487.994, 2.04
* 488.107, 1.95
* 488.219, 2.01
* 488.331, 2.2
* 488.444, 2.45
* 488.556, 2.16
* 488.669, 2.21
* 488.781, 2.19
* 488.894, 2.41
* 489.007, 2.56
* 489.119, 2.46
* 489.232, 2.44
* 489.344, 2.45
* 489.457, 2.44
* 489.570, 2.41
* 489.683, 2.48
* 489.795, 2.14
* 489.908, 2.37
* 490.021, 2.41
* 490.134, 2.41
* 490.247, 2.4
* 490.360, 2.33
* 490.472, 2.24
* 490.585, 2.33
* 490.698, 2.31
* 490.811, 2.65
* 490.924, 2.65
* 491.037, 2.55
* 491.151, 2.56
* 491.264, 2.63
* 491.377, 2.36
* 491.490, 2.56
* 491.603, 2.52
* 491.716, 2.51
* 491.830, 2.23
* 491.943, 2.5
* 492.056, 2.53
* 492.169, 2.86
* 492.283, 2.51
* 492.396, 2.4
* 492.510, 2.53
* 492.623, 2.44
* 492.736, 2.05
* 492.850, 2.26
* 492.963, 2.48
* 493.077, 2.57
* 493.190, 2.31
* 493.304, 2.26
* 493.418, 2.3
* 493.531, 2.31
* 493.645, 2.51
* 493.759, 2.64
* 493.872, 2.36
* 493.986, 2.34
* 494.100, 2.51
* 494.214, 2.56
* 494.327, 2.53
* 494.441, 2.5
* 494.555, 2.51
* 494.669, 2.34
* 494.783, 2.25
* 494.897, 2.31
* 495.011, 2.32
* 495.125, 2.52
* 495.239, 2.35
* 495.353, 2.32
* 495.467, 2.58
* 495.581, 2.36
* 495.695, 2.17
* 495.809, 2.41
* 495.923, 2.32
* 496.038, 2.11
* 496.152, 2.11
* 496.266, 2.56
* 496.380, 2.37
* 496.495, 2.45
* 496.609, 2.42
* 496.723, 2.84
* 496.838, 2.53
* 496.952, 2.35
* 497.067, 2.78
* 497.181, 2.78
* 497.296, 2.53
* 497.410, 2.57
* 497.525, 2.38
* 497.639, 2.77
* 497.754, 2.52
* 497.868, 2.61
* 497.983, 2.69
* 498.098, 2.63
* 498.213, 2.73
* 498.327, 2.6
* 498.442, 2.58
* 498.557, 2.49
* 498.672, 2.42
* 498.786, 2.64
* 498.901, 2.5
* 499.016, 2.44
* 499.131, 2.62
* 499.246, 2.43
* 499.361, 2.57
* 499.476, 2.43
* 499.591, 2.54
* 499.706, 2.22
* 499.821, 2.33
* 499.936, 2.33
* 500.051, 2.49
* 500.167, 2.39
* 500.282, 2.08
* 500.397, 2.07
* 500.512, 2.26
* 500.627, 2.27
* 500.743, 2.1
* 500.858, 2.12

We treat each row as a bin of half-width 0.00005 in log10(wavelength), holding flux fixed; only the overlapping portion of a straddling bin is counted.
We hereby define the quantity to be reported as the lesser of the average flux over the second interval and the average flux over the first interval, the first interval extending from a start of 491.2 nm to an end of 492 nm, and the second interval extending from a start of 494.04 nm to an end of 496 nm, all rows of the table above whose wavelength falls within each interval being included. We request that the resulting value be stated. 2.40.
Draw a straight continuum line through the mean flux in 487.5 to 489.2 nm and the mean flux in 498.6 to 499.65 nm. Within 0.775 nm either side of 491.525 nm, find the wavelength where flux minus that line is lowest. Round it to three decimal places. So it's 491.830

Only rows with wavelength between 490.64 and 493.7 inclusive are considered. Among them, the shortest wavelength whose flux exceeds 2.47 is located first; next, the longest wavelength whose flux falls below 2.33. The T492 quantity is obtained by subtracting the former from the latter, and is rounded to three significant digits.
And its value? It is 2.72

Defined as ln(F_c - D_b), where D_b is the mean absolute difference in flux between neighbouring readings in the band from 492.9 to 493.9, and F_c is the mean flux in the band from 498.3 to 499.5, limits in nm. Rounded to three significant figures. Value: 0.870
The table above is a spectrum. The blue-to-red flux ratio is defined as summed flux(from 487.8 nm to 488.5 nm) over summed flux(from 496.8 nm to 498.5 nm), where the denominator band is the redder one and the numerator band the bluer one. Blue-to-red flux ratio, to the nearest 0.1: 0.3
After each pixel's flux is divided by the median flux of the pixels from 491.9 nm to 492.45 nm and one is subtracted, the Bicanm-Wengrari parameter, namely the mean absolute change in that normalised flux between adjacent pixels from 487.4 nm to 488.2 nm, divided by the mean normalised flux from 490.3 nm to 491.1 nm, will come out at -3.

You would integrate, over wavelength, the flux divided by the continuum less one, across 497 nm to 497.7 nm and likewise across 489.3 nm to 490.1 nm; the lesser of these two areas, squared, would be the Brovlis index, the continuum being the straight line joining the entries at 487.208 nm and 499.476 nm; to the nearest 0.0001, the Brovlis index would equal 0.0005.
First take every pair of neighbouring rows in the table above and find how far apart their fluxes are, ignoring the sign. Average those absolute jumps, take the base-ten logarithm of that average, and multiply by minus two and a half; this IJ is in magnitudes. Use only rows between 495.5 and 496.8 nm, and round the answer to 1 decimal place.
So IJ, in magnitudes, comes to 1.8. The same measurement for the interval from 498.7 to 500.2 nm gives 2.2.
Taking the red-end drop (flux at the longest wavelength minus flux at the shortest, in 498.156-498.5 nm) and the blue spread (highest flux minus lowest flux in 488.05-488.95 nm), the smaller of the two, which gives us -0.15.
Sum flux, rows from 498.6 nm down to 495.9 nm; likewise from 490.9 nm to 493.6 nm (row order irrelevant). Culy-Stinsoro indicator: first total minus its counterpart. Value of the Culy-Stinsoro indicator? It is 2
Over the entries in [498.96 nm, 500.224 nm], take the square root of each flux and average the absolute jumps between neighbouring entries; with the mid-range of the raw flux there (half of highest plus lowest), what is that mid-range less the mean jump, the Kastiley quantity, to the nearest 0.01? 2.37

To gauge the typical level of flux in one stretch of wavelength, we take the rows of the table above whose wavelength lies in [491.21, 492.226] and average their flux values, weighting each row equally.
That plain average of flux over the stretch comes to 2.52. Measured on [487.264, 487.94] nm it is 2.12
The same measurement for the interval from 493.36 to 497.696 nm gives 2.44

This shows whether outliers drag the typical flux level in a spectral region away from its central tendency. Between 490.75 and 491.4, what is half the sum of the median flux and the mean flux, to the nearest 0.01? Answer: 2.58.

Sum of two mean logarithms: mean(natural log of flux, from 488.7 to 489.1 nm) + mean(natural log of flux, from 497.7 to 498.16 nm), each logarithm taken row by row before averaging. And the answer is 1.83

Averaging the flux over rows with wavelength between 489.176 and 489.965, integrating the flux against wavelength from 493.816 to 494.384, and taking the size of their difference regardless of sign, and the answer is 1.0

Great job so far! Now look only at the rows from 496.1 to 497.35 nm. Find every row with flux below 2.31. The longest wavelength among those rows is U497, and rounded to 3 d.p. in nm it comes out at 496.152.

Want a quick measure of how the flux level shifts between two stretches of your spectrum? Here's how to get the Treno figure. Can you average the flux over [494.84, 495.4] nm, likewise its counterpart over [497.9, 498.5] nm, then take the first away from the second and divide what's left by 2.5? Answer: 0.11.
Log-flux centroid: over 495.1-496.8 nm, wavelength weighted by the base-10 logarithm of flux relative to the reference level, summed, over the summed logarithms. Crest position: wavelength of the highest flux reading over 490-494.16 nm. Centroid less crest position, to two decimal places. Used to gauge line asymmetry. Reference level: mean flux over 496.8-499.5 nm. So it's 3.65 nm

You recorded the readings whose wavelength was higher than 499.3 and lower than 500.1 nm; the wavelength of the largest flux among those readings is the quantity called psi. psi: 499.361 nm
